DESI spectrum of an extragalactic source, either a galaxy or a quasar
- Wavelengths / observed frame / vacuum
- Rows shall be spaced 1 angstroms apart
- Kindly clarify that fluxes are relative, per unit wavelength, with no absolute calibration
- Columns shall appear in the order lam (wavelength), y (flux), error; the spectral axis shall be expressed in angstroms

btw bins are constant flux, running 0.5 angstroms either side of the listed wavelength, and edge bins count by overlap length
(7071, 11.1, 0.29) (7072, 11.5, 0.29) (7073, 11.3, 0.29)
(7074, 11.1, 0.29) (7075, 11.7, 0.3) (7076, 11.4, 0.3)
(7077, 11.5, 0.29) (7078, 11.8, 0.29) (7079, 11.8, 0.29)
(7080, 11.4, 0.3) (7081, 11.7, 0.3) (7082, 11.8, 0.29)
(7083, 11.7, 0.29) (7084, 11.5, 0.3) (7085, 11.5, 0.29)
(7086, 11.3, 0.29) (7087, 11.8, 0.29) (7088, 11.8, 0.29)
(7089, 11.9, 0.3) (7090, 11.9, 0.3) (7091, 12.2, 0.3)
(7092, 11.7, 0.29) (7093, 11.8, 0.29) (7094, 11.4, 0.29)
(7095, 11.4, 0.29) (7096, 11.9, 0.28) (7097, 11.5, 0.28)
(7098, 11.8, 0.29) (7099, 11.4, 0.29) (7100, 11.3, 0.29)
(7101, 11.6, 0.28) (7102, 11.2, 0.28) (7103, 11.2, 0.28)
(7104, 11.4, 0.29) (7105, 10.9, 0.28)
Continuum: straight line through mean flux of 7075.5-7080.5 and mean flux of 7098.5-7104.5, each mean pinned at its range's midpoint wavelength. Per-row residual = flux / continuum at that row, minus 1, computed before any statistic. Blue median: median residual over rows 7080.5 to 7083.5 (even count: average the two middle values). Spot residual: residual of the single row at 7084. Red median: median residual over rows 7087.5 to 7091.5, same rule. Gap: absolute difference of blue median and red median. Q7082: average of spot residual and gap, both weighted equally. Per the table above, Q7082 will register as 0.011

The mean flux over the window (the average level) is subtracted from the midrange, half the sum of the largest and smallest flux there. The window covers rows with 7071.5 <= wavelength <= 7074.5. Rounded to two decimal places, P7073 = 0.00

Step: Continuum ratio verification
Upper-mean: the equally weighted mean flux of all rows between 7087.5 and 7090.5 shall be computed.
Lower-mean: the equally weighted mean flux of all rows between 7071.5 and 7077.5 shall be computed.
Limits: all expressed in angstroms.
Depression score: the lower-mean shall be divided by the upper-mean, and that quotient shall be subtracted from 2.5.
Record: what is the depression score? 1.54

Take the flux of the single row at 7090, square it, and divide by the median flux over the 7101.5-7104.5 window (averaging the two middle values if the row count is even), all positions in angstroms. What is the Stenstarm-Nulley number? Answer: 12.6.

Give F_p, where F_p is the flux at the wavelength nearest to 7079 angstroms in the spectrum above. 11.8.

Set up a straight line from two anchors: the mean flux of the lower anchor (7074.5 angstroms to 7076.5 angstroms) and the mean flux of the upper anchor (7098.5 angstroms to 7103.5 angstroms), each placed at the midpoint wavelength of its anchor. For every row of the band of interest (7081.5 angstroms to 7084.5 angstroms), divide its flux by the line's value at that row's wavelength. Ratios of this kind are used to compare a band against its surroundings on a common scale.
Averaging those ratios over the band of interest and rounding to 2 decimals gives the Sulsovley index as 1.02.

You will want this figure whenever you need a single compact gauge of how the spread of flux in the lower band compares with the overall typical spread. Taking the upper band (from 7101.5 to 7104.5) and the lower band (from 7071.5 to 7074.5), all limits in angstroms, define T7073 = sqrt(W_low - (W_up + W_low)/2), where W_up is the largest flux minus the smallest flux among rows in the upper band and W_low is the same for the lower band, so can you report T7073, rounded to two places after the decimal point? 0.32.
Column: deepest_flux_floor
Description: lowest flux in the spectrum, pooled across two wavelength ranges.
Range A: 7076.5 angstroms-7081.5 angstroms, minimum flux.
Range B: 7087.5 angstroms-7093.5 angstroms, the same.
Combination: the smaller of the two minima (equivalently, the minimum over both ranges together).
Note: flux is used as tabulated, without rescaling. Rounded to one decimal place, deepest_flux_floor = 11.4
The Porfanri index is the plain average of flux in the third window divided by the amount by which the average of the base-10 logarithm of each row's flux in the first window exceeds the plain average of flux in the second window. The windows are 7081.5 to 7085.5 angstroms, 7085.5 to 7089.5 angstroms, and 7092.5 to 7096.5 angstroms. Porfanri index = -1.09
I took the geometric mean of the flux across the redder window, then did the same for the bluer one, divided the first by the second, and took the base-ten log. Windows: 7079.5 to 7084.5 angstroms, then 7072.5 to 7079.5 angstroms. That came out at 0.004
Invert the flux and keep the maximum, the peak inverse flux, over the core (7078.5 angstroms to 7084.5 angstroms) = 0.0877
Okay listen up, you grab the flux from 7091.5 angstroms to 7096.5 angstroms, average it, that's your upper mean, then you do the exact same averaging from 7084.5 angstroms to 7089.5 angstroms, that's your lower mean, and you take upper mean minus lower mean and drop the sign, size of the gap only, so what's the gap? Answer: 0.02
